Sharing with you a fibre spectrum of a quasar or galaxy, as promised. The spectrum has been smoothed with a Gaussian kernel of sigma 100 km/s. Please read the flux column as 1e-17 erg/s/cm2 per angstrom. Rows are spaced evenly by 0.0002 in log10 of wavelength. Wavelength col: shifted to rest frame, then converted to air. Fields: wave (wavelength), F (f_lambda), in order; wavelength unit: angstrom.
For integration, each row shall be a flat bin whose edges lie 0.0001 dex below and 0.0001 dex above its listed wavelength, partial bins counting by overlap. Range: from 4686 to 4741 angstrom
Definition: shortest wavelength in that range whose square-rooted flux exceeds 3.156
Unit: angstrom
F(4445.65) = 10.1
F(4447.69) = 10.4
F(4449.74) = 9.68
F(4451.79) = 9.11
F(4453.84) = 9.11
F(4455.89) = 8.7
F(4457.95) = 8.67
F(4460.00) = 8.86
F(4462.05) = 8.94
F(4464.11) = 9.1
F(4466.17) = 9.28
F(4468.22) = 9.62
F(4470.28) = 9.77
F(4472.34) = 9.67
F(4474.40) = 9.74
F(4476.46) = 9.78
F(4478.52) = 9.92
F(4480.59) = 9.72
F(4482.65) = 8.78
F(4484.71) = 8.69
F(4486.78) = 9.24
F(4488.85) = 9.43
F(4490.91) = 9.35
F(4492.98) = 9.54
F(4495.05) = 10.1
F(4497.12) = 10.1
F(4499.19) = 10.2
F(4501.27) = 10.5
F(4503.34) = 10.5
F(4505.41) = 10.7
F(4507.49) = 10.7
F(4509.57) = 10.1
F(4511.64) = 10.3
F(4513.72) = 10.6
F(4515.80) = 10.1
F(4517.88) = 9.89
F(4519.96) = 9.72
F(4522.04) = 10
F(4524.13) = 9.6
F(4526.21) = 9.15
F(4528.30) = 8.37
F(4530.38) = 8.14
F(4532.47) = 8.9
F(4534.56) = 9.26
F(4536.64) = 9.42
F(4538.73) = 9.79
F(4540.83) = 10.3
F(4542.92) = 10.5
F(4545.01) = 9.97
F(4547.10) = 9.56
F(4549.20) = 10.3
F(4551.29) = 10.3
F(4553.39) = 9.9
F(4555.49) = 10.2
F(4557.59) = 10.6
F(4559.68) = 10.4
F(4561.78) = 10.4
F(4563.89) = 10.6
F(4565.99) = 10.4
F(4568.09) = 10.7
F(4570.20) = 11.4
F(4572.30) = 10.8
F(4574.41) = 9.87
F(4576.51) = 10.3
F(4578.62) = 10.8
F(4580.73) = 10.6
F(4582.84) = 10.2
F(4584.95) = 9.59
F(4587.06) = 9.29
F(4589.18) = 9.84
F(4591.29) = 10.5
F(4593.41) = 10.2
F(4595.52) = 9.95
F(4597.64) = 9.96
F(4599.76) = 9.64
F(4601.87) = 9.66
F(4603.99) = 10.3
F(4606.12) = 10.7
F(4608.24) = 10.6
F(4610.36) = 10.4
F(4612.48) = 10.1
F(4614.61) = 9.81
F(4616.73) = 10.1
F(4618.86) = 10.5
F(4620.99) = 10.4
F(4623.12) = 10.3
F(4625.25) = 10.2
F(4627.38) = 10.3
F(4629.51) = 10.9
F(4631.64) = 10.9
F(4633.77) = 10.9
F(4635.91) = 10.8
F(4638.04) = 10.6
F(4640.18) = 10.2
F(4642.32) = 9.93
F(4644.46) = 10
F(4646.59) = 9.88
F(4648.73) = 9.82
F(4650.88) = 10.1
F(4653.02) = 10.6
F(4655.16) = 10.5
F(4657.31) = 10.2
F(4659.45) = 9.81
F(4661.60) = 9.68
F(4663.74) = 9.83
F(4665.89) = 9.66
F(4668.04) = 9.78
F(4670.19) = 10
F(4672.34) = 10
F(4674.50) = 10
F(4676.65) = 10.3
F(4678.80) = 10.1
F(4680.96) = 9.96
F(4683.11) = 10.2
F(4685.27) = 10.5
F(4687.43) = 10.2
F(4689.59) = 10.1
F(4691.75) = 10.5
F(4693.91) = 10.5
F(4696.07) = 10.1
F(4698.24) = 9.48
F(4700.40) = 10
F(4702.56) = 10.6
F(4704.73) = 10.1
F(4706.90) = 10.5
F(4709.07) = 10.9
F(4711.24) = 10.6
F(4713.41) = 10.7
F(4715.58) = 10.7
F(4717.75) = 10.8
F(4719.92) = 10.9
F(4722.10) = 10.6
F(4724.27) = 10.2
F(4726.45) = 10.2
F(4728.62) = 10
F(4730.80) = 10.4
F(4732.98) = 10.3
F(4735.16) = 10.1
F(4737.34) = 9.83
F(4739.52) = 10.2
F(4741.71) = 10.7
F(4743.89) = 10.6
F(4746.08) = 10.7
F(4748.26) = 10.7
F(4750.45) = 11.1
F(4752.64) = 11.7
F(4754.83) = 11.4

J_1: 4687.43 angstrom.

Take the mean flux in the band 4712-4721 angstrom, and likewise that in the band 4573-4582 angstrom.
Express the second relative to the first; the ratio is 0.965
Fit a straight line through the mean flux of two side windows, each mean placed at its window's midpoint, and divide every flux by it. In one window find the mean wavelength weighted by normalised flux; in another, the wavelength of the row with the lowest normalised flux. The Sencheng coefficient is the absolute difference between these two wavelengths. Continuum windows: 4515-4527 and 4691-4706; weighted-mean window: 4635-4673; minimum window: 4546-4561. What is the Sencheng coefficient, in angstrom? 106.8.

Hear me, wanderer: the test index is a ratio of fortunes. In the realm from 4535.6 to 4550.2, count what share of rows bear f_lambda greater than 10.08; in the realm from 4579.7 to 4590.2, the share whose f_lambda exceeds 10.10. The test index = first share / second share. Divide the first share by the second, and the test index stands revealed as 1.07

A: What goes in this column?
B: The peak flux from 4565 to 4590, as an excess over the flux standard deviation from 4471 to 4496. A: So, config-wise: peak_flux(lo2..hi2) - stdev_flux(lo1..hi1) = 11.0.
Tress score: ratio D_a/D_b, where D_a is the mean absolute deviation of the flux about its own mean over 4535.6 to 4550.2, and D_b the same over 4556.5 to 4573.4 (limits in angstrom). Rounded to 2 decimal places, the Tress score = 1.46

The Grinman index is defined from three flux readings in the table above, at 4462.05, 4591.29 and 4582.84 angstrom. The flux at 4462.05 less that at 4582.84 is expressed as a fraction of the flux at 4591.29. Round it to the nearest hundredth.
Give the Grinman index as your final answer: -0.12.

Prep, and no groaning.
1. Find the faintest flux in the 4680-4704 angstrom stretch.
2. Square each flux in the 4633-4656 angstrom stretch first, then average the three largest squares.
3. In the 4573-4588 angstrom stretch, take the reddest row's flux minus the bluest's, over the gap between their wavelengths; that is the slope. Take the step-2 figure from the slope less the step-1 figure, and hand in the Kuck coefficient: -125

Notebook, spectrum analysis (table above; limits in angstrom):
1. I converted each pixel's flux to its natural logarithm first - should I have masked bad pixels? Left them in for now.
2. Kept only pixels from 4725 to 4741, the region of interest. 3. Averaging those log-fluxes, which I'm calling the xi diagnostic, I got 2.32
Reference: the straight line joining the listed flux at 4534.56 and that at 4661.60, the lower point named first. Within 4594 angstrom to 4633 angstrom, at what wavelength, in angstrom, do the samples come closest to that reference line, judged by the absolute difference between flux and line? 4599.76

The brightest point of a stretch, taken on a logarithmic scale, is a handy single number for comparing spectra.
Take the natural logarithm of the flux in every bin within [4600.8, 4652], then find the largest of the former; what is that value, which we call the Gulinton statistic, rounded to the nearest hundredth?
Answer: 2.39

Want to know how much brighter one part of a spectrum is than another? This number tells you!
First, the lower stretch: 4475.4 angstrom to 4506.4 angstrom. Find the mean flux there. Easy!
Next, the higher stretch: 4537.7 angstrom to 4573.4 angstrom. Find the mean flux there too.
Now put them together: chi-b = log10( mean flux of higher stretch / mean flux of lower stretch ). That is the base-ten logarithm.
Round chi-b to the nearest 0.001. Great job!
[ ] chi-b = 0.025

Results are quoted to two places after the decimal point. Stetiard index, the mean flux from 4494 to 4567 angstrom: 9.99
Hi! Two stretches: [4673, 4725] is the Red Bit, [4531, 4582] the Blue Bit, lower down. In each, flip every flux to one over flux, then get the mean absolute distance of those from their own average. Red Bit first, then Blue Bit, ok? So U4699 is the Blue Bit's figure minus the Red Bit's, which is 0.0015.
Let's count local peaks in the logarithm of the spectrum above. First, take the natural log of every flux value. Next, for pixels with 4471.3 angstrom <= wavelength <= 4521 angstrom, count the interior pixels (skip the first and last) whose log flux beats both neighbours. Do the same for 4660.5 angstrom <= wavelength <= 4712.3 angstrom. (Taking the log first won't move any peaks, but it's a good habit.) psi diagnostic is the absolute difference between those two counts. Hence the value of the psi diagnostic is 2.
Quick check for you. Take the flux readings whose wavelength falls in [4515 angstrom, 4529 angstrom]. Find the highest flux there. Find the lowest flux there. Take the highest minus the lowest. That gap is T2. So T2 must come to 1.73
